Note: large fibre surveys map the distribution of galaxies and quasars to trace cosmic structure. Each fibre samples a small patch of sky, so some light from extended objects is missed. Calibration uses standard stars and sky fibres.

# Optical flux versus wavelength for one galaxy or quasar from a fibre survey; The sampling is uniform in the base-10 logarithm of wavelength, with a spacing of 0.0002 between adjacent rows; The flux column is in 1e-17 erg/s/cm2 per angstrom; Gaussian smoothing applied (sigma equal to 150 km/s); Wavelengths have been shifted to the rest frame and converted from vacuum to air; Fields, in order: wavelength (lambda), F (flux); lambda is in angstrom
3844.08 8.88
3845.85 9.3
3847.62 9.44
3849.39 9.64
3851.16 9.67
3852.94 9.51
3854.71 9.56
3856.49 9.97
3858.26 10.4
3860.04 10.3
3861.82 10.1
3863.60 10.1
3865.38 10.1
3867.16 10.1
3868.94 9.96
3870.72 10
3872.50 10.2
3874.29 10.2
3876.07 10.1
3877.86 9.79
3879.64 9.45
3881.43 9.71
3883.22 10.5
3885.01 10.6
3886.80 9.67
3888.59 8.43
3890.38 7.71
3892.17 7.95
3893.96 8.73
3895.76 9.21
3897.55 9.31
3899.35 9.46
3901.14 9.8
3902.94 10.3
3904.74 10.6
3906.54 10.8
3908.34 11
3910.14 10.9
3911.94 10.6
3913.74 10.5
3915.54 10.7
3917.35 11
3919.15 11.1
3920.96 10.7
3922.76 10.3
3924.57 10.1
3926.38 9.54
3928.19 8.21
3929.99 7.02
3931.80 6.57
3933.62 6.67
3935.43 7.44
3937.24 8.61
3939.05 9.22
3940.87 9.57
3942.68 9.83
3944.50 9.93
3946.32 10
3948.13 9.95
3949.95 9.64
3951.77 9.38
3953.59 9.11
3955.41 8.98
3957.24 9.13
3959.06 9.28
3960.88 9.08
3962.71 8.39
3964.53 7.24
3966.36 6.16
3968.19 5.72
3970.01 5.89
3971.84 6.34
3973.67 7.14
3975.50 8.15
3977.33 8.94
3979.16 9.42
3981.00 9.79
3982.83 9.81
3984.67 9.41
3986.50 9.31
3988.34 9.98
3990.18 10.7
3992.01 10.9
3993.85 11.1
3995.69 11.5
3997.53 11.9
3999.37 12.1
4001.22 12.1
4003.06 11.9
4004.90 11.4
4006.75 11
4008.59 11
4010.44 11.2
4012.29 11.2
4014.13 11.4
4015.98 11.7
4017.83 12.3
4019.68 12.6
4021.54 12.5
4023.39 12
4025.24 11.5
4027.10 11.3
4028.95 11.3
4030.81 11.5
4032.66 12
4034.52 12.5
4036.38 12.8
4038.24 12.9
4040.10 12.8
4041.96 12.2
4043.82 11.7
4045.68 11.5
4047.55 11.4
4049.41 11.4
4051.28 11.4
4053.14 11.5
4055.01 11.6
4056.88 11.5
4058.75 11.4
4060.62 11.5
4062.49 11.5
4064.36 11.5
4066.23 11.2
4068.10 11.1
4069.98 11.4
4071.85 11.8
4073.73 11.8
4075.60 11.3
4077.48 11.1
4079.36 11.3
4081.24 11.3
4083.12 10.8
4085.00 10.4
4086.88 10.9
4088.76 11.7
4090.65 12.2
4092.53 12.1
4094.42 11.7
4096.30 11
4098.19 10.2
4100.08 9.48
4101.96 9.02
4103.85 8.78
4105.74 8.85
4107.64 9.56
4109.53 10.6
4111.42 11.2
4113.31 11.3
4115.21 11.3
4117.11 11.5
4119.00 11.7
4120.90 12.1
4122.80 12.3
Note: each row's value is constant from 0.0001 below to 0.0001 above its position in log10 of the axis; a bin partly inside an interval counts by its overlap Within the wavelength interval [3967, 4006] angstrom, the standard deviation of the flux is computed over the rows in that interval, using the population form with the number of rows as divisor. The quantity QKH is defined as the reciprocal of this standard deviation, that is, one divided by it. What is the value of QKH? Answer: 0.5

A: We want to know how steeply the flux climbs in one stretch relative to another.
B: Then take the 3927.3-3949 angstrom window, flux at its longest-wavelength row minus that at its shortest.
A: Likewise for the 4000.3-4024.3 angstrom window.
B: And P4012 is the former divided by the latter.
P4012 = -17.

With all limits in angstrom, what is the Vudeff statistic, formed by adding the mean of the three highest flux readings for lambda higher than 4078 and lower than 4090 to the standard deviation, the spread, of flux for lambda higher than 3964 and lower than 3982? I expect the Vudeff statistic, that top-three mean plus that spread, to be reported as 12.9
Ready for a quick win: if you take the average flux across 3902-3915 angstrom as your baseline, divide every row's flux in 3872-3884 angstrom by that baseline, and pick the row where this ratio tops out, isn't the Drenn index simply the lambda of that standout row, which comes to 3883.22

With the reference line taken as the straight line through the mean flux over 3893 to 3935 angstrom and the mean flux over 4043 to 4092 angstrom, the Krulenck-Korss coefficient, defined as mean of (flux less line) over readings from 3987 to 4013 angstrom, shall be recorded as 0.6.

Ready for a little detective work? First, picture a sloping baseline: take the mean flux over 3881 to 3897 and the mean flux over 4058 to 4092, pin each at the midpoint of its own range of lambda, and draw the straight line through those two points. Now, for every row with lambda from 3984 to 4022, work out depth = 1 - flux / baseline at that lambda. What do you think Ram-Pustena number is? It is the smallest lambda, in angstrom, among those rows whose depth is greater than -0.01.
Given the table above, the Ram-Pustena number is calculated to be 3984.67 angstrom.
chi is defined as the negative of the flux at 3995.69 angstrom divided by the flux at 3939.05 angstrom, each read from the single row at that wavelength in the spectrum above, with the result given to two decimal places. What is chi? -1.25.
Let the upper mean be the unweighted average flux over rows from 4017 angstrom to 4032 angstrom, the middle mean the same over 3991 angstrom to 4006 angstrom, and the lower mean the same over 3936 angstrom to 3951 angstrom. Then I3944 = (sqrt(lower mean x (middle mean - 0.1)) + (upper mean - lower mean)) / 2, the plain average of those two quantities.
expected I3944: 6.4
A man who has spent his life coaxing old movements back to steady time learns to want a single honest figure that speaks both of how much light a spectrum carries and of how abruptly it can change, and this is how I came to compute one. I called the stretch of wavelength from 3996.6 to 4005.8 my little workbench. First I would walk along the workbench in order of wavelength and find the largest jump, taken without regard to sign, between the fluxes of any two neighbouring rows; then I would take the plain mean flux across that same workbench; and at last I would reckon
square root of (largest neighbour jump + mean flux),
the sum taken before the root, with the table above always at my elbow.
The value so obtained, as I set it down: 3.52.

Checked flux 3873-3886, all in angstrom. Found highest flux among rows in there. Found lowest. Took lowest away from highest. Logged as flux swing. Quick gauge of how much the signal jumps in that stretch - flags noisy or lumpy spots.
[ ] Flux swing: 1.15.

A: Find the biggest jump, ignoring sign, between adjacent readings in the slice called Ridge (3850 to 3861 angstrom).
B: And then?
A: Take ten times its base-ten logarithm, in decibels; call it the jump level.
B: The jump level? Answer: -3.7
